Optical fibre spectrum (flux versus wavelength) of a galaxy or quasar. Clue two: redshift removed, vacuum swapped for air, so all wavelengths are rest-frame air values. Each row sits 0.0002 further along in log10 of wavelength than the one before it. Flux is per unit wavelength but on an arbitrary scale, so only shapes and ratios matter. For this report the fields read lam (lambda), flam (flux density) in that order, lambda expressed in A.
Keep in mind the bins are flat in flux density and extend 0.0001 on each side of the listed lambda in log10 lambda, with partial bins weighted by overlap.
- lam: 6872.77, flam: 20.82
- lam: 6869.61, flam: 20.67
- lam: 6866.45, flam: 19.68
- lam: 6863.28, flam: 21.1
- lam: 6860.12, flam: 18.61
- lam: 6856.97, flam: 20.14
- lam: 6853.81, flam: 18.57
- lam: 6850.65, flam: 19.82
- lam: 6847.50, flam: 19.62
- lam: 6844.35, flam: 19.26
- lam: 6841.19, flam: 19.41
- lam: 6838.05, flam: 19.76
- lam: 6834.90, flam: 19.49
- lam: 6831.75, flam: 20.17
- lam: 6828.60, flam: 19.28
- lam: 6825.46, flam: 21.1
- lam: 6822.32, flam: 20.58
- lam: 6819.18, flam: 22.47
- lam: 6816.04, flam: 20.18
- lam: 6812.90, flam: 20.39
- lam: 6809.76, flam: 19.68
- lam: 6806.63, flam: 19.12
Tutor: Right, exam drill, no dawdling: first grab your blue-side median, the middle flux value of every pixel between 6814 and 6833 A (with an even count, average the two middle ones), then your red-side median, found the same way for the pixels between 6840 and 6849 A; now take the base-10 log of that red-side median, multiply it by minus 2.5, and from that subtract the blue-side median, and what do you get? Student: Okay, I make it -23.6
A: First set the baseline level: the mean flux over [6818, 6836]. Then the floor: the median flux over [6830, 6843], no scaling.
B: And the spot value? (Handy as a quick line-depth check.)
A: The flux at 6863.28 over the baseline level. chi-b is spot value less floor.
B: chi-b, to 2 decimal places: -18.60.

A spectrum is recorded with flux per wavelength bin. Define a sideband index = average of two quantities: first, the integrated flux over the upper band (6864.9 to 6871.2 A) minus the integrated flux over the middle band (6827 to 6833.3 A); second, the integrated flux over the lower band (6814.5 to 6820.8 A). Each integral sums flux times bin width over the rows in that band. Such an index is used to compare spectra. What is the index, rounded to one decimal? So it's 68.7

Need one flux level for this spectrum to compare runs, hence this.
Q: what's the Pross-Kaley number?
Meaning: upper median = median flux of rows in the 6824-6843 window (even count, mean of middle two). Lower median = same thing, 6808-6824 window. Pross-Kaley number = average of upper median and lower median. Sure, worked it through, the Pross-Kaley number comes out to 20.0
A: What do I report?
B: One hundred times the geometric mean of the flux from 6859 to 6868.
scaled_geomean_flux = 1977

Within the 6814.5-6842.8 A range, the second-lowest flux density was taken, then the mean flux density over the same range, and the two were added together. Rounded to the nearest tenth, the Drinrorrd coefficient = 39.7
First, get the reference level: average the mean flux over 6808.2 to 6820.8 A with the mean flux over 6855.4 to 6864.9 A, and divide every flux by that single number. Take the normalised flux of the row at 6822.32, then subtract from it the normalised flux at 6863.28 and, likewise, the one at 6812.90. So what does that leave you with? -1.03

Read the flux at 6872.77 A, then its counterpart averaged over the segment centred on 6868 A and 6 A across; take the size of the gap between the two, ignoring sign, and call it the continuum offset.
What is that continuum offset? 0.64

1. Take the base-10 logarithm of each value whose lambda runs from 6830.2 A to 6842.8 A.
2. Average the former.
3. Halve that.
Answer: 0.647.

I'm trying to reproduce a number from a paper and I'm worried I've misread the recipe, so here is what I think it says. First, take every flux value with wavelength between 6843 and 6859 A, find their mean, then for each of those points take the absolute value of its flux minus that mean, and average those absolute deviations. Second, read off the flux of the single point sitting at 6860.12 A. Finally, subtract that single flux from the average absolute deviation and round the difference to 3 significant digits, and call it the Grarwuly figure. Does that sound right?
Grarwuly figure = -18.2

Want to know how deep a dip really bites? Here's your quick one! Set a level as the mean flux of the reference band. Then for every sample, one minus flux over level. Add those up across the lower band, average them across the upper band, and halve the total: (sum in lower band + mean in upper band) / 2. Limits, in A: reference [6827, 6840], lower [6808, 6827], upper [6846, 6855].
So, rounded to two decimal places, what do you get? -0.15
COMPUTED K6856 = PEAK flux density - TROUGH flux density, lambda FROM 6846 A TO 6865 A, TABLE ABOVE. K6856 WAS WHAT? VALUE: 2.5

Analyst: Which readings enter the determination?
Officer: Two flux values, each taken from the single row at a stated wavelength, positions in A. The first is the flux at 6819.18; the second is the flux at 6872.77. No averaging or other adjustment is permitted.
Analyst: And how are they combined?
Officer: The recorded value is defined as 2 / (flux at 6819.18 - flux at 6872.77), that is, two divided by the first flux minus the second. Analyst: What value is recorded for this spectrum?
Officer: 1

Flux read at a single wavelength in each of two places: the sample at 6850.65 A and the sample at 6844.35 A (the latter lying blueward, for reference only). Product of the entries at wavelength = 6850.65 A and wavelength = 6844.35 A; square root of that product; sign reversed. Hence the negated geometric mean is -19.5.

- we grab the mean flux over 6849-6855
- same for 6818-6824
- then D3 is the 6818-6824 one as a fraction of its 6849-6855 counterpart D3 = 1.12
